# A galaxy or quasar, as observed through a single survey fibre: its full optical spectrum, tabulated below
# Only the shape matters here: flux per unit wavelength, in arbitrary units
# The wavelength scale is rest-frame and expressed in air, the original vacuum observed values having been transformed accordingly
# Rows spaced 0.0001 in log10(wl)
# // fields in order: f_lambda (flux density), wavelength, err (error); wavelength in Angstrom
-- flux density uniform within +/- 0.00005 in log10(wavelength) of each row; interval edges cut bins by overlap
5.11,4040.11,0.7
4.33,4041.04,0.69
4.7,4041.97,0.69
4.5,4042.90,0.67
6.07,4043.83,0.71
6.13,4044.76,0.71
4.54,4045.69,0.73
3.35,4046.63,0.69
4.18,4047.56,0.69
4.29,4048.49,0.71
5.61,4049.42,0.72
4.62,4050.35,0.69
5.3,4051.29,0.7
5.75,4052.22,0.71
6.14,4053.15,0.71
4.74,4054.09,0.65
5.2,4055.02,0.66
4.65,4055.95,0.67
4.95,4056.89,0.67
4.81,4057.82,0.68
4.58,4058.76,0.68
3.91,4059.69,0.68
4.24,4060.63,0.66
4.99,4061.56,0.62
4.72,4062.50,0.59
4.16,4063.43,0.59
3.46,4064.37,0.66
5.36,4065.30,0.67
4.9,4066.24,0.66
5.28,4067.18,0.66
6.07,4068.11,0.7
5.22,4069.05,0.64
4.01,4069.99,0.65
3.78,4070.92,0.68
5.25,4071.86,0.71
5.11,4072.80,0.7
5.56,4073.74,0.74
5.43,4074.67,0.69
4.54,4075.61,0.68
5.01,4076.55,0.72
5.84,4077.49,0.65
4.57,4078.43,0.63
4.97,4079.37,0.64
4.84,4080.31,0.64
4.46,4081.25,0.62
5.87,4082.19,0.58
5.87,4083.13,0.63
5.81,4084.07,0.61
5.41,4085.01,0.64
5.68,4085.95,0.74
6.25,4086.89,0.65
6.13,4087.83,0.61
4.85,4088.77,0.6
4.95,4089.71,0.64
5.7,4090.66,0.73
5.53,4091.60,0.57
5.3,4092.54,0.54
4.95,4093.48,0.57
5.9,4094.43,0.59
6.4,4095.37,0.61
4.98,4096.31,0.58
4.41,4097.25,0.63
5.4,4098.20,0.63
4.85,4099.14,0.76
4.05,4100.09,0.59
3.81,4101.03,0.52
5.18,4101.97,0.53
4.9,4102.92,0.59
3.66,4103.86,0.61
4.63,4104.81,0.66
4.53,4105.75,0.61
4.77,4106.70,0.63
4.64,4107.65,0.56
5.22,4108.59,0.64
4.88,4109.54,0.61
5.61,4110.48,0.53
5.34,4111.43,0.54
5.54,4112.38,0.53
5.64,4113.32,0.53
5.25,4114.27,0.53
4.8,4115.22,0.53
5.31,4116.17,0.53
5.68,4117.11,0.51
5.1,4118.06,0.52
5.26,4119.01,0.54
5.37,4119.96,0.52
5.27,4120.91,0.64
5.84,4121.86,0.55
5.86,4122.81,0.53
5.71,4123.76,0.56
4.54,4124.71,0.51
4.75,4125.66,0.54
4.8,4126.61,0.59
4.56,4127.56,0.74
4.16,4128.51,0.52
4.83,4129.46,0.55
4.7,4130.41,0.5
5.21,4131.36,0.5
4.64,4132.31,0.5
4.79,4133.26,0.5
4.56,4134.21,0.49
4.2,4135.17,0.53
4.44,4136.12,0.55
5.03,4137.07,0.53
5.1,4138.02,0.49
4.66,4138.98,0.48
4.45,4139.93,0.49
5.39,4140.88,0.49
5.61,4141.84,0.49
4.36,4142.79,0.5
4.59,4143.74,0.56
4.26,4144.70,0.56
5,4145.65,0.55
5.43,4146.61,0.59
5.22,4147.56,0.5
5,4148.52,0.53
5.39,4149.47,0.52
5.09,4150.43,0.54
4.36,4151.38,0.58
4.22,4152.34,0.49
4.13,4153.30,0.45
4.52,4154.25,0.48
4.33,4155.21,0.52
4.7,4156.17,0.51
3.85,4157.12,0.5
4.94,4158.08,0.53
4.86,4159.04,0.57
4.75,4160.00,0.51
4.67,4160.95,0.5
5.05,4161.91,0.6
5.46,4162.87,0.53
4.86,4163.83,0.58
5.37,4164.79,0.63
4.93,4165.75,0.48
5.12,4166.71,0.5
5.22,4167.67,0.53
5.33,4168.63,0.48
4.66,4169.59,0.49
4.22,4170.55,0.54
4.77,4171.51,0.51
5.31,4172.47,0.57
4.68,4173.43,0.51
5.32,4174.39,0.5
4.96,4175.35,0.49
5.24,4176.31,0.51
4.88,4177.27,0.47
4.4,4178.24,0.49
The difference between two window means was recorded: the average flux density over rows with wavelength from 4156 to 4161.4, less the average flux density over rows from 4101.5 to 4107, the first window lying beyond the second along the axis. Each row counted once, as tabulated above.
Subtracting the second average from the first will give 0.0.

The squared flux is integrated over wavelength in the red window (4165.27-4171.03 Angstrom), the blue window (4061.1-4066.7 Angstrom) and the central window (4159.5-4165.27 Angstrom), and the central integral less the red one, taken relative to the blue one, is 0.05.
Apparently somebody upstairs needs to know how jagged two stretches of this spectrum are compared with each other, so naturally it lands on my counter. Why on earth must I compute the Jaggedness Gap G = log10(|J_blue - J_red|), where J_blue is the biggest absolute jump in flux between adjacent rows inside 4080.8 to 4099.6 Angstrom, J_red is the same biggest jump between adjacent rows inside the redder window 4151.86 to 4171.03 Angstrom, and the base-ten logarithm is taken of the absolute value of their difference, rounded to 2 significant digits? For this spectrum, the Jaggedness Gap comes -0.48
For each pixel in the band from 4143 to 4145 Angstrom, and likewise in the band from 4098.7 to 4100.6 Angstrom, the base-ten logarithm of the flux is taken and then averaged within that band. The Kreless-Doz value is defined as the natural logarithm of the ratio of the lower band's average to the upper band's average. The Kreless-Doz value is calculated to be 0.00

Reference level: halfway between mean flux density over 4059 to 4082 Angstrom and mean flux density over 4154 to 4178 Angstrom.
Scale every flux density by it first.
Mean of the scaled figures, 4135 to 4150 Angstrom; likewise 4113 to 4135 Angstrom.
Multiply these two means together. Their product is 1.05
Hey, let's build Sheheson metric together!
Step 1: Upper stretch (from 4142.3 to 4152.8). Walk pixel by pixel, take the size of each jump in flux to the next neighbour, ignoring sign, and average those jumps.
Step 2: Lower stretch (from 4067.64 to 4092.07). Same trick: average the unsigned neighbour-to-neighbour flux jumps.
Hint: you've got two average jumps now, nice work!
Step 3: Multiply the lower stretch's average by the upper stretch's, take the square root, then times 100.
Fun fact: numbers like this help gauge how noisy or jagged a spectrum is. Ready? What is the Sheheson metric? 45.6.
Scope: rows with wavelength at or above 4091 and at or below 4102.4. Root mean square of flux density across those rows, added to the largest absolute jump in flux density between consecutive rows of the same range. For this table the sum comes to 6.5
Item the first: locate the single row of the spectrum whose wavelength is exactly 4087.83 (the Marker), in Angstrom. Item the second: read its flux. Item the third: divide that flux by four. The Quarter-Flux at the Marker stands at 1.53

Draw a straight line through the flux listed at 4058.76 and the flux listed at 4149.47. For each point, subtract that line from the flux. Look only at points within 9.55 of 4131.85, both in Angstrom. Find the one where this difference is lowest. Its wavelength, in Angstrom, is 4135.17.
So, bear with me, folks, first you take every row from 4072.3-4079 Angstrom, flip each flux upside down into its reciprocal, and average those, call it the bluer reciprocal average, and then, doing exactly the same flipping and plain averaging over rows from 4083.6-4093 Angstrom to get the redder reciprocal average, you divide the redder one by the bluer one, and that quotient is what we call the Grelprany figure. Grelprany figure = 0.92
